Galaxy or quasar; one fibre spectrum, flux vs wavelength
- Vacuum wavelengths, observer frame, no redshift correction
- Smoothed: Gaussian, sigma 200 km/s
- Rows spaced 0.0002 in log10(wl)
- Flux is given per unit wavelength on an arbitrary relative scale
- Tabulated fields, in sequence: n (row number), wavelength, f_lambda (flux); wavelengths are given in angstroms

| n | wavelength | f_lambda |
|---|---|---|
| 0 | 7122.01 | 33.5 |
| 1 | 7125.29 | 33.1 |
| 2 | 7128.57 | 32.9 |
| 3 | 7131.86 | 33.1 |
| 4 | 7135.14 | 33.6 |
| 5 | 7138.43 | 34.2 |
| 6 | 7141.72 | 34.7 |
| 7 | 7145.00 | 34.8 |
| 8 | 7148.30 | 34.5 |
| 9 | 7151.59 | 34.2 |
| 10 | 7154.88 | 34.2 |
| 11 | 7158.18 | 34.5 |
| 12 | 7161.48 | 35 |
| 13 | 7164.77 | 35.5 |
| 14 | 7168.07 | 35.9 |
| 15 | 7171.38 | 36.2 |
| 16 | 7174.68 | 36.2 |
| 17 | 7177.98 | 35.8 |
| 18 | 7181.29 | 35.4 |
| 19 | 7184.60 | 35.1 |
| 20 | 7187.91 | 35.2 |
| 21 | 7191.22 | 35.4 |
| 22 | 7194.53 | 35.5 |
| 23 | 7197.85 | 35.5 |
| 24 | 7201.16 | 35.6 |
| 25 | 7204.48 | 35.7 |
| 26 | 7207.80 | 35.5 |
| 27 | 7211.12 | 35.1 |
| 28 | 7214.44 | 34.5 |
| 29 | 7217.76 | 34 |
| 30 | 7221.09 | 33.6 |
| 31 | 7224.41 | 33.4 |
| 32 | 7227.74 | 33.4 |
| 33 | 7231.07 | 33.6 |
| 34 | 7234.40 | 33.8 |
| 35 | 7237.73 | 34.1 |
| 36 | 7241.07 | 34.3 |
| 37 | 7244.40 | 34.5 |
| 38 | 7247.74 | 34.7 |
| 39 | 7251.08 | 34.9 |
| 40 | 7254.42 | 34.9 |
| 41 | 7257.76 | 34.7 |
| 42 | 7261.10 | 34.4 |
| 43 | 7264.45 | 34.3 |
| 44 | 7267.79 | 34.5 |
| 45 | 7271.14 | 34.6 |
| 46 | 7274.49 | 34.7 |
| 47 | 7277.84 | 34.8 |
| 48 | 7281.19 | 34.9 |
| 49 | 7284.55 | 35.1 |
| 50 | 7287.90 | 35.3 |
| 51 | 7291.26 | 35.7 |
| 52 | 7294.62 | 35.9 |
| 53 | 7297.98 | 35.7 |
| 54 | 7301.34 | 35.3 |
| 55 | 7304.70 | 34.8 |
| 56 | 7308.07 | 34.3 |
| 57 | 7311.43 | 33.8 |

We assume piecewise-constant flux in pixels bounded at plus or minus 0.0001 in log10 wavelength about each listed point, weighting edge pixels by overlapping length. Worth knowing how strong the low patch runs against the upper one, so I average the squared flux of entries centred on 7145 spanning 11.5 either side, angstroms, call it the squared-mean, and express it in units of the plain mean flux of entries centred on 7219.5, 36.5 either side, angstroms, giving 34.0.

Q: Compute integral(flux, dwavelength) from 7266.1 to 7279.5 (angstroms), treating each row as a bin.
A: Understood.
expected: 464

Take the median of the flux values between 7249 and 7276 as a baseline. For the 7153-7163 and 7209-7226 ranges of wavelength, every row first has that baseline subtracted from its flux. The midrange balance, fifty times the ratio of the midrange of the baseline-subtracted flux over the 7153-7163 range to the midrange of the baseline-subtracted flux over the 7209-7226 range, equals 6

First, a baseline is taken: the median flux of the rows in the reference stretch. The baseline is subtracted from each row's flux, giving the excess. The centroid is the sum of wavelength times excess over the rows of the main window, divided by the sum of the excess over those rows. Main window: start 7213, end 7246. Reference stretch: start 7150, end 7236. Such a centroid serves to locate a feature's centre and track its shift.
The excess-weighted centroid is 7228.6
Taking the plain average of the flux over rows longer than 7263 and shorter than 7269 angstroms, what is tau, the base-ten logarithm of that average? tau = 1.54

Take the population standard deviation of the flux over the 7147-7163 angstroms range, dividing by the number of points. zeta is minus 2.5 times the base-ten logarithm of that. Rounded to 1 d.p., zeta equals 1.3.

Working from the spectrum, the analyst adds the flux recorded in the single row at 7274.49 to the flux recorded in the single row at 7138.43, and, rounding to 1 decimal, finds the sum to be 68.9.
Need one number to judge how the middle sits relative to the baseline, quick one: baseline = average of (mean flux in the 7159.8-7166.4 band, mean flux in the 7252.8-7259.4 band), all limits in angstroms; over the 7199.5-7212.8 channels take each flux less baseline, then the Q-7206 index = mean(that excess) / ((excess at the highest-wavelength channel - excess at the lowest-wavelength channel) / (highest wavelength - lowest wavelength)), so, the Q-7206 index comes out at -9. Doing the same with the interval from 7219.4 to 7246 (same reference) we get -31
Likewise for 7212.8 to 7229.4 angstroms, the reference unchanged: 15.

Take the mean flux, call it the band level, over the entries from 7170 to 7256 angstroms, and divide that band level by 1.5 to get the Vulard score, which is 23.2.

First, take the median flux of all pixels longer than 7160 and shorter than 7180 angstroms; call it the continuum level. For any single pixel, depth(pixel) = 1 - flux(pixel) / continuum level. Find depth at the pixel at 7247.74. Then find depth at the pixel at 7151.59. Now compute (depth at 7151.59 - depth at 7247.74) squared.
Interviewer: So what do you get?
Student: 0.0002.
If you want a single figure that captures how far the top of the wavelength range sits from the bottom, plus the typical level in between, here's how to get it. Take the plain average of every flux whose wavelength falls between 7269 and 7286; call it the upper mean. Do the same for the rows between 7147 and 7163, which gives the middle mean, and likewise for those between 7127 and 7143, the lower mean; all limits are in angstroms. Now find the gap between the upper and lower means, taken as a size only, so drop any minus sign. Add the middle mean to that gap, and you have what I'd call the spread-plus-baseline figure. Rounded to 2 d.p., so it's 35.60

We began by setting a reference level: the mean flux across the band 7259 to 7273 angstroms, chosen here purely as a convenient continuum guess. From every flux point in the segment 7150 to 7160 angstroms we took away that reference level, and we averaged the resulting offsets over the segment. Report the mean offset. -0.15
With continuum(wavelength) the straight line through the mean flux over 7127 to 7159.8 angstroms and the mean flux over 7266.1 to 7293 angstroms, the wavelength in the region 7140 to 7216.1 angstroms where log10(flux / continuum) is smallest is 7214.44 angstroms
